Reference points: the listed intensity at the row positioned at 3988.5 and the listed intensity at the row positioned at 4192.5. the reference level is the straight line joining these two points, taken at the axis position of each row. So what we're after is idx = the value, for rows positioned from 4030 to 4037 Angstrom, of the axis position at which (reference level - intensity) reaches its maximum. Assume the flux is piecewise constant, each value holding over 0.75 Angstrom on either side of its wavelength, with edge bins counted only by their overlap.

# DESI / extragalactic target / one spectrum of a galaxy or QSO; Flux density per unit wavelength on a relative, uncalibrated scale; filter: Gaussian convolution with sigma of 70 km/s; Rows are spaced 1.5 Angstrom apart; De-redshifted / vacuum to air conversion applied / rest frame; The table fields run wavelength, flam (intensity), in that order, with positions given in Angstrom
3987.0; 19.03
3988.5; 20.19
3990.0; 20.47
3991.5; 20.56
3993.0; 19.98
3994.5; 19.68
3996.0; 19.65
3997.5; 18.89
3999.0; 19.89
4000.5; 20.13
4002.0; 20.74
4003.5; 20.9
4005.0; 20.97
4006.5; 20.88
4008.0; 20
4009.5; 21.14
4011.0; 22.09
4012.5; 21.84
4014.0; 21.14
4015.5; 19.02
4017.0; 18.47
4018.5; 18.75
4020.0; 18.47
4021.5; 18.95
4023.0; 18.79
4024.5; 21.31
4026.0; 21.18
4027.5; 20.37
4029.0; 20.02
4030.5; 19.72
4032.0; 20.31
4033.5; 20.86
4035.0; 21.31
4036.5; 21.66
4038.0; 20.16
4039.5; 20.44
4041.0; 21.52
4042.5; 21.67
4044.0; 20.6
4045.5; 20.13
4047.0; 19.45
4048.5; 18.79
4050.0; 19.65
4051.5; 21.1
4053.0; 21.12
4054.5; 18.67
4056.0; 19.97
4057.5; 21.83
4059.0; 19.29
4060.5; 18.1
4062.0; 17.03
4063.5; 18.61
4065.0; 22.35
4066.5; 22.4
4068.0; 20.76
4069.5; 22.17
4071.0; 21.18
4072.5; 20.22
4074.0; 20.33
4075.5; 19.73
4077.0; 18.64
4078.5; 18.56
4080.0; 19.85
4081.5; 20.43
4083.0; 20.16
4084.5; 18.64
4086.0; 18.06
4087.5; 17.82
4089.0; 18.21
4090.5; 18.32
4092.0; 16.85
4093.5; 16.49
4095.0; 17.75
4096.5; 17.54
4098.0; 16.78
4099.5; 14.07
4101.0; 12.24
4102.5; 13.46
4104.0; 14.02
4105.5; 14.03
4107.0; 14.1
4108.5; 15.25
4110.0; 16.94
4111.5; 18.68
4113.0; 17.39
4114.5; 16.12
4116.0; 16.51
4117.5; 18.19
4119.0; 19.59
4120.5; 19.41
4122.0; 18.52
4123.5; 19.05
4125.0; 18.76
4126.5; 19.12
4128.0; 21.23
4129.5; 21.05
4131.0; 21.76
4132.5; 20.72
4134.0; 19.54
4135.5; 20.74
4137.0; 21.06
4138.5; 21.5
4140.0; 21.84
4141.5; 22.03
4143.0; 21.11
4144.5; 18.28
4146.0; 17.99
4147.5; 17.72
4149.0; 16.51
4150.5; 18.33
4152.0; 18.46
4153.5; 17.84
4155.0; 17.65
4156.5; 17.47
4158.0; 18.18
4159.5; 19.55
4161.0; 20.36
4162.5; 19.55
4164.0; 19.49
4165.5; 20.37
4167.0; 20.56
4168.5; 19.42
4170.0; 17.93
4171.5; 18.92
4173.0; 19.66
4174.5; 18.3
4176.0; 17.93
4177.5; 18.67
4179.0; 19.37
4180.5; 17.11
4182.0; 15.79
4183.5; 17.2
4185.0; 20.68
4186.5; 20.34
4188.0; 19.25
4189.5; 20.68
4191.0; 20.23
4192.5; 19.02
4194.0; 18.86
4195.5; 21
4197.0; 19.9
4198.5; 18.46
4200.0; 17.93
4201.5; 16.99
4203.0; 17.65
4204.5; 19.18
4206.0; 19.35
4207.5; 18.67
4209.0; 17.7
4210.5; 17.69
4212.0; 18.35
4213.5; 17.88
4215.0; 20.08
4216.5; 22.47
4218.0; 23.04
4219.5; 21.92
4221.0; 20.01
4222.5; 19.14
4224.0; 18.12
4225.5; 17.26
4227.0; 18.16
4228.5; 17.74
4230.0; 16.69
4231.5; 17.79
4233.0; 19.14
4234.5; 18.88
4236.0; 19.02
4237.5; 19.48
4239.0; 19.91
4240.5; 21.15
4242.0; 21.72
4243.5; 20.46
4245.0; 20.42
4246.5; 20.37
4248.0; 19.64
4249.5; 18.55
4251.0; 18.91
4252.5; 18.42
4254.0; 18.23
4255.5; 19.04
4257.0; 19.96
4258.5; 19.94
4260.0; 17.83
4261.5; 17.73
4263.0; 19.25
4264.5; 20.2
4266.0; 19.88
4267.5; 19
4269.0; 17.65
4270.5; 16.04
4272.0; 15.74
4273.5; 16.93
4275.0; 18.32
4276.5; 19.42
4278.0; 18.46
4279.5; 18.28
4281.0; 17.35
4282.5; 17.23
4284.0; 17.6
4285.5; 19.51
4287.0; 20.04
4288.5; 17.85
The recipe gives 4030.5 Angstrom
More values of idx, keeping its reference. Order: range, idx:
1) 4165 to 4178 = 4170.0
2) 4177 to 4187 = 4182.0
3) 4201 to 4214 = 4201.5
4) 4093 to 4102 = 4101.0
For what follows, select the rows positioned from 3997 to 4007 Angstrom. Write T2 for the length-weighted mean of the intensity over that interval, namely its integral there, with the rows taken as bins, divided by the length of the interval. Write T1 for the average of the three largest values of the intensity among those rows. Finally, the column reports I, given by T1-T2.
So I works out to 0.55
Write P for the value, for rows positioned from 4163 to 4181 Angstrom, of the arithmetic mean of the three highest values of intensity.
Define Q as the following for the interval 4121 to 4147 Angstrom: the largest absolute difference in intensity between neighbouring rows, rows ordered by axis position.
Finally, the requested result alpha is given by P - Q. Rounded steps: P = 20.2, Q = 2.83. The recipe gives 17.4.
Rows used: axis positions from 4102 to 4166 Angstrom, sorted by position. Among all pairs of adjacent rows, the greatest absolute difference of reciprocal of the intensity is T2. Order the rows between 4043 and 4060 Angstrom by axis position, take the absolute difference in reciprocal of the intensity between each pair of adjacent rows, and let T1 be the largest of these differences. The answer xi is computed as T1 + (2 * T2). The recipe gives 0.0209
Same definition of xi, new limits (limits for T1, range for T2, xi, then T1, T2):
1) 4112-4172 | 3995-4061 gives 0.0199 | 0.0073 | 0.0063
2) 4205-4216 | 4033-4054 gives 0.0131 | 0.0061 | 0.0035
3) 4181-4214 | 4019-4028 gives 0.0224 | 0.0098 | 0.0063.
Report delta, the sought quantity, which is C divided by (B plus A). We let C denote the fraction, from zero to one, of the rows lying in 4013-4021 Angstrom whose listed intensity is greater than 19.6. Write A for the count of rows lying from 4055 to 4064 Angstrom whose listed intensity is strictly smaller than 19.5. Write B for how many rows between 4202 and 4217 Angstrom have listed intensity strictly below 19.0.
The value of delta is 0.020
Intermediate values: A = 4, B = 6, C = 0.20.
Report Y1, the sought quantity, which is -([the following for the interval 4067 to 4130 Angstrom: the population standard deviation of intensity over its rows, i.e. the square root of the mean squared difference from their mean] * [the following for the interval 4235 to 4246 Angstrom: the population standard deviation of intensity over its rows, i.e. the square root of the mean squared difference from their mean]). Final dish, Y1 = -2.0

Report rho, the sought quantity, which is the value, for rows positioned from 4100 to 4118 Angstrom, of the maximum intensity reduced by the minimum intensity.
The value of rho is 6.4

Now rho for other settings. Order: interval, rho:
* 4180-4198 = 5.2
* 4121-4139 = 3.2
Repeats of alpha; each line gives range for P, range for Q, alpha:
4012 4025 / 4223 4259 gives 20.1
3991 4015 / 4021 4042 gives 19.2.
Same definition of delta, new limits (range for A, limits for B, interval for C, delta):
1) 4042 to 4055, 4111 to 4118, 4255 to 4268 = 0.056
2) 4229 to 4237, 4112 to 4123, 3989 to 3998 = 0.083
